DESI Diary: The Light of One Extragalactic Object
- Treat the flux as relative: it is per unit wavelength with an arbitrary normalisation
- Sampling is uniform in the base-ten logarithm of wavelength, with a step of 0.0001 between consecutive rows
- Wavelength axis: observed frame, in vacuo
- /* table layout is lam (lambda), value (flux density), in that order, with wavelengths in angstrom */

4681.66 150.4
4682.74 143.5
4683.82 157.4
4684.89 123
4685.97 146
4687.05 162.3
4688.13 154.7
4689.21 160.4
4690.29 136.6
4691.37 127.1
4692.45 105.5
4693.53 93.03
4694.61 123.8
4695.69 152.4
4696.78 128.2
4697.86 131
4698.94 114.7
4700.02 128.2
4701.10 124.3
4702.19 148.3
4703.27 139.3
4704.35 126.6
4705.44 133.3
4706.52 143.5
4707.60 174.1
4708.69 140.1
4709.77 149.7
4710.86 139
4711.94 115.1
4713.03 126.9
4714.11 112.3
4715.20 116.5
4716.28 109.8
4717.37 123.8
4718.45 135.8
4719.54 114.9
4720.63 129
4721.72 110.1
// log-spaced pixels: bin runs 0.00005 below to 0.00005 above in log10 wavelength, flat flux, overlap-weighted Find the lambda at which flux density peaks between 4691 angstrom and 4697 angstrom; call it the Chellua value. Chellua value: 4695.69 angstrom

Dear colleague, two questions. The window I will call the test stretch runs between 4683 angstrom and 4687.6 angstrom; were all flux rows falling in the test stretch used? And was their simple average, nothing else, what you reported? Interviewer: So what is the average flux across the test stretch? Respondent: 147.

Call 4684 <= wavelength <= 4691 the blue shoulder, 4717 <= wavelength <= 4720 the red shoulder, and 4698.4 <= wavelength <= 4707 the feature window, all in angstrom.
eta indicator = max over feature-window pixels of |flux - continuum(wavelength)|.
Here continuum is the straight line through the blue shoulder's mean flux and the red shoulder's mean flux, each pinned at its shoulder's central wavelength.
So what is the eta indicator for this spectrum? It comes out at 24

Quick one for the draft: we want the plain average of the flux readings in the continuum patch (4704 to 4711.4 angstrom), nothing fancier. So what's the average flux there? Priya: 144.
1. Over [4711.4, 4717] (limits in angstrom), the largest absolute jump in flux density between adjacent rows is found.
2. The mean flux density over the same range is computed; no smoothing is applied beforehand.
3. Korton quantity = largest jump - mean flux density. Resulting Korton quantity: -102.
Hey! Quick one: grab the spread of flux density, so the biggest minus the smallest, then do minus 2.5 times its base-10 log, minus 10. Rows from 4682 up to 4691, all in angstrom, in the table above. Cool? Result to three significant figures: -14.0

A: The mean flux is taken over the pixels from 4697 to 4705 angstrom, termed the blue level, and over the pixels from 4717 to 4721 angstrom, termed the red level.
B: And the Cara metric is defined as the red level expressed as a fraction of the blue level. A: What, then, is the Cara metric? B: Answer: 0.97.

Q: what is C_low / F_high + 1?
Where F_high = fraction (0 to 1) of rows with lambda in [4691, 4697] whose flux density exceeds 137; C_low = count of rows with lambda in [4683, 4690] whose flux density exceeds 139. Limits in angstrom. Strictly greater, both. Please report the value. 31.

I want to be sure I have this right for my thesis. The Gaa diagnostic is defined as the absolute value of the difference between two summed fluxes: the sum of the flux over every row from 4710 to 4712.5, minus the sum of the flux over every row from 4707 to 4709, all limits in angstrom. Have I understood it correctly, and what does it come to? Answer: 60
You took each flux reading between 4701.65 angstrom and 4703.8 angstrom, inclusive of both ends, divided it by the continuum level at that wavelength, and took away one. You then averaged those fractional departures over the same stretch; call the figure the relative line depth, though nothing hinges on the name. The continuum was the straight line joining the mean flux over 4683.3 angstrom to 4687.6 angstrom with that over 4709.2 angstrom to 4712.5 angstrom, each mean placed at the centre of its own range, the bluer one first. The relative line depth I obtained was 0.037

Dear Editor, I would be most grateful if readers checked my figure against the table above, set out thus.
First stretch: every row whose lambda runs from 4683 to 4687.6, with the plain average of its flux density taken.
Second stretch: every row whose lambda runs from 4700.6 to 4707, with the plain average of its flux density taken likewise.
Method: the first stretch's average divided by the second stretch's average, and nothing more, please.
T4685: 1.08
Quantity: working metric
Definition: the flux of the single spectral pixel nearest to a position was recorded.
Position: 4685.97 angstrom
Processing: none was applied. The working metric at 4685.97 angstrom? 146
